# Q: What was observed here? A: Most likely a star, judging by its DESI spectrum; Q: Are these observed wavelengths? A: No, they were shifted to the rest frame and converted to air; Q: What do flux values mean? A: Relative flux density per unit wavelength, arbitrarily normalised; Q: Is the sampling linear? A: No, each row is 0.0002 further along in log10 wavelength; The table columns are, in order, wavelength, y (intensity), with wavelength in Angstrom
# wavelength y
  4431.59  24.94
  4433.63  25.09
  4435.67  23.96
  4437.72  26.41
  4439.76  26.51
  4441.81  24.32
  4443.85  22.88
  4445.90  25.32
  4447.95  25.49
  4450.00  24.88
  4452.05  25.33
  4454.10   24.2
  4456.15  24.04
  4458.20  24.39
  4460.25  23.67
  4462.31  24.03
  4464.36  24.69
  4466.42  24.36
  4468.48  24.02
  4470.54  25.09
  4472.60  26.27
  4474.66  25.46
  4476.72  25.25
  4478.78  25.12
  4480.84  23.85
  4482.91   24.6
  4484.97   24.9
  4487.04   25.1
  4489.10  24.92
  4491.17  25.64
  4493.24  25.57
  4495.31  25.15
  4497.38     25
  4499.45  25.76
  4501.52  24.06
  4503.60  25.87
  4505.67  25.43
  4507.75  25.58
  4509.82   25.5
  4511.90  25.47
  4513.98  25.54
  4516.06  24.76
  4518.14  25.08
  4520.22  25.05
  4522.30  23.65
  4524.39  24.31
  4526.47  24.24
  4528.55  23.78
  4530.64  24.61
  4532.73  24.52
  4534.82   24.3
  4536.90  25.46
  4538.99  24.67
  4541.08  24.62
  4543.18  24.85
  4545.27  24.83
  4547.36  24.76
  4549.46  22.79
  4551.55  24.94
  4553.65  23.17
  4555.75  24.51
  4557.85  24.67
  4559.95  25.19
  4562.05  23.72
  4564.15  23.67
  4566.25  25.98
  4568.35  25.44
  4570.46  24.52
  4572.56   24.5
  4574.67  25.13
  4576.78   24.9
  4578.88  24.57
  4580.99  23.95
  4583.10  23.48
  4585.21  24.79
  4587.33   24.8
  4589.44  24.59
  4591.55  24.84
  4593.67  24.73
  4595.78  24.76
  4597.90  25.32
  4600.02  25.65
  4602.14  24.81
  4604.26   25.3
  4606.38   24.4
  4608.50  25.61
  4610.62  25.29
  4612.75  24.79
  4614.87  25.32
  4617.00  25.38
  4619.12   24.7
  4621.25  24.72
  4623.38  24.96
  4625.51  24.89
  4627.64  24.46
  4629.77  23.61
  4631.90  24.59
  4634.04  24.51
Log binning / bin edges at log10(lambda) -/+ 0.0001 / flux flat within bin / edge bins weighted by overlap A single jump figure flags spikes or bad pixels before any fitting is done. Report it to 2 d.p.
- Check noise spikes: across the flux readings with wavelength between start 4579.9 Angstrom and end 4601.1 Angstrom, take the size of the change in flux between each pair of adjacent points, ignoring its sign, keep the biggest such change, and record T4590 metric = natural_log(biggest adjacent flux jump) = 0.27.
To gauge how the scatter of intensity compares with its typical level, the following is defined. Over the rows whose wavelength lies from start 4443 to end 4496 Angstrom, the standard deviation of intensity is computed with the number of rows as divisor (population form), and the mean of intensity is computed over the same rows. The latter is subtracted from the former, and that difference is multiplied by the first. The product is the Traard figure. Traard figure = -18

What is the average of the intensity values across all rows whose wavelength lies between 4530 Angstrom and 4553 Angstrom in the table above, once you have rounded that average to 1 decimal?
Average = 24.6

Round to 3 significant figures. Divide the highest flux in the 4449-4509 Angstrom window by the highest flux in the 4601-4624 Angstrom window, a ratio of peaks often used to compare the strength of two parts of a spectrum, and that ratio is 1.03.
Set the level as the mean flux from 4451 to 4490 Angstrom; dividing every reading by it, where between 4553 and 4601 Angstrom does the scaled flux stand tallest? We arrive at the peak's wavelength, 4566.25 Angstrom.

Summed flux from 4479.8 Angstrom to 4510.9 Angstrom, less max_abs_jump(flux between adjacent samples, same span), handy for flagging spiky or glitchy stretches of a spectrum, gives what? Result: 375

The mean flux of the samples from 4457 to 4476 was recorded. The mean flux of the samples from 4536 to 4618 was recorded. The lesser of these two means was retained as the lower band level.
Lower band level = 24.7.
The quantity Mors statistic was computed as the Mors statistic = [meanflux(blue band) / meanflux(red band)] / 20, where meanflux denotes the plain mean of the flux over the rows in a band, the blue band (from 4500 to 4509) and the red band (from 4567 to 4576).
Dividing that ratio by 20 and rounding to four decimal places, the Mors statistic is 0.0507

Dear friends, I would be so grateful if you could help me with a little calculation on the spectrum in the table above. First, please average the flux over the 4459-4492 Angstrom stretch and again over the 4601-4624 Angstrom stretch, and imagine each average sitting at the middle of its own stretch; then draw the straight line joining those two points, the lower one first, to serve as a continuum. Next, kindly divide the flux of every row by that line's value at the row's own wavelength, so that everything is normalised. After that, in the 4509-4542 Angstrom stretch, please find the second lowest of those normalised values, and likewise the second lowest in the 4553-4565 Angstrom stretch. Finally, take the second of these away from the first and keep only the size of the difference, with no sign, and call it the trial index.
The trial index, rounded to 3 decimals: 0.007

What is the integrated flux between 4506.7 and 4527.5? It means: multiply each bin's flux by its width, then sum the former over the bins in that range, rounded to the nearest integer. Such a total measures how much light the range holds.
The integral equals 518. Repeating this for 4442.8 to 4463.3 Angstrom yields 501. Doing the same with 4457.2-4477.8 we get 509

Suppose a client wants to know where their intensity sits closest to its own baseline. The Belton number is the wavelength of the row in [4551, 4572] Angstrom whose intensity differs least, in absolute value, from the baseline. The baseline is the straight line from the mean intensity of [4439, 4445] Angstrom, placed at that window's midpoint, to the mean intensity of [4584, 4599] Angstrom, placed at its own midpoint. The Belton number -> 4557.85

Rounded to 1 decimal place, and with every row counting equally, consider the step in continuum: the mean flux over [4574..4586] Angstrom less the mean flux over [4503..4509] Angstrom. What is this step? -1.2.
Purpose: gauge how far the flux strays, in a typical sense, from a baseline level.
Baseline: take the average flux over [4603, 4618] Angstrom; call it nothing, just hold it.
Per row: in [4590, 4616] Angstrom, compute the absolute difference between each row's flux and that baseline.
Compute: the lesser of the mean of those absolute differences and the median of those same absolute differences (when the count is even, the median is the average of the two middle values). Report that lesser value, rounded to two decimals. 0.35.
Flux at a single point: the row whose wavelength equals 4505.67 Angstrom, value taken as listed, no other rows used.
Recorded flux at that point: 25.43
